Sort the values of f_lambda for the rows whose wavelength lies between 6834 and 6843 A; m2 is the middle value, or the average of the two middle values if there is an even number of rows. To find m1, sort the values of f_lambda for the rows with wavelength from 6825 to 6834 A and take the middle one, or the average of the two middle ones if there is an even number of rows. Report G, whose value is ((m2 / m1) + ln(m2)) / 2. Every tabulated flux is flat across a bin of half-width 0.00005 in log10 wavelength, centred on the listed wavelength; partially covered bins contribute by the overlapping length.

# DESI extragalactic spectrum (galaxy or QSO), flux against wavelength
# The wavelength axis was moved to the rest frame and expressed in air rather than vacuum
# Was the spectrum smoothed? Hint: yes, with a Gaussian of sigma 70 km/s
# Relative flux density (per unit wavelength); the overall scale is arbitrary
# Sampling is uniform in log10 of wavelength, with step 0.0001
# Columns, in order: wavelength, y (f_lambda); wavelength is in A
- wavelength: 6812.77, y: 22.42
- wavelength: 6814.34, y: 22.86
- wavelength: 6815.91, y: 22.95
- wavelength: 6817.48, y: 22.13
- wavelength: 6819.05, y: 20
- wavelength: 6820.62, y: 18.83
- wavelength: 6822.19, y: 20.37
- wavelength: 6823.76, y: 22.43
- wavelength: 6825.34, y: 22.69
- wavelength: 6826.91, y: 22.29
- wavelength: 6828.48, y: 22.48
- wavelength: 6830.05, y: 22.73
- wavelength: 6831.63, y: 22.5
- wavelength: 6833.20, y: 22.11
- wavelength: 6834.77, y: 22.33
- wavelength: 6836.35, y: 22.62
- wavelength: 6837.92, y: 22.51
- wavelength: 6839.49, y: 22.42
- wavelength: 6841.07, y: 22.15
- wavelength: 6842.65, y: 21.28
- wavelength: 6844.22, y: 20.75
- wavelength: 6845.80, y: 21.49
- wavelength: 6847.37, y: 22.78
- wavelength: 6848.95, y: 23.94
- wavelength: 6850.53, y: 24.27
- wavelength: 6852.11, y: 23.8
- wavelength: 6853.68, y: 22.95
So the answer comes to 2.05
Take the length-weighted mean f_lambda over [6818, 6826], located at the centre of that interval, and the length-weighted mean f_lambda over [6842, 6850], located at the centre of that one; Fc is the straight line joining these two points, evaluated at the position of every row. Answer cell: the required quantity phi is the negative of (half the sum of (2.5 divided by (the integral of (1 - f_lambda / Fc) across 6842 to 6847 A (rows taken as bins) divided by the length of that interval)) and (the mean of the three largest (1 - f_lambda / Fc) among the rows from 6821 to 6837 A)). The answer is -36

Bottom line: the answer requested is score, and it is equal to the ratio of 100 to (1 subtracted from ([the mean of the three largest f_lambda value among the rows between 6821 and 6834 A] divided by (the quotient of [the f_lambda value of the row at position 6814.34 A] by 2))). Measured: 102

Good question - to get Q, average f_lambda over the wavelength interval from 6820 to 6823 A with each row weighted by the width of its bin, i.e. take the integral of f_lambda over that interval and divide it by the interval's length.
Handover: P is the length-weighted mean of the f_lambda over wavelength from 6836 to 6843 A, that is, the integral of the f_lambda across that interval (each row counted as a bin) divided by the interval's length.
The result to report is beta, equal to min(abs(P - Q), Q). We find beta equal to 2.5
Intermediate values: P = 22.2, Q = 19.7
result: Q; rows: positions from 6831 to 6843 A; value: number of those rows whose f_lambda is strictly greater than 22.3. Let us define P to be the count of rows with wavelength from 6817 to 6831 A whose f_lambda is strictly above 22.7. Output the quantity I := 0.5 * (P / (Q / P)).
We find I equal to 0.1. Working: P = 1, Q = 5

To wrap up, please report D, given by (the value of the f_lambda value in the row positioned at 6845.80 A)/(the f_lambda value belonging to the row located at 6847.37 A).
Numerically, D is 0.94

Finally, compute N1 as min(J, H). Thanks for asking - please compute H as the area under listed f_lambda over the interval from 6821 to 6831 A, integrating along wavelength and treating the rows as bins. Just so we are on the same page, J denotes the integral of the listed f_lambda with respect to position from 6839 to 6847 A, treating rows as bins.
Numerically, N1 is 173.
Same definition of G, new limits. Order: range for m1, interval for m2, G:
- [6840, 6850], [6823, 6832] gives 2.07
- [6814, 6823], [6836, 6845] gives 2.08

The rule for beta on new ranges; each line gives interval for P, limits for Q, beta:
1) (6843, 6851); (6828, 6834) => 0.1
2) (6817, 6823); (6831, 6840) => 2.2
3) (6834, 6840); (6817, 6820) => 1.6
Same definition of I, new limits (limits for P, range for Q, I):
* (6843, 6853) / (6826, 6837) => 1.6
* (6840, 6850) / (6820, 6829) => 0.7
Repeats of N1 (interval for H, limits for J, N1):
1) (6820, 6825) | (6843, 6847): 85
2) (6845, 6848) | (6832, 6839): 66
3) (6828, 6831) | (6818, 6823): 68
